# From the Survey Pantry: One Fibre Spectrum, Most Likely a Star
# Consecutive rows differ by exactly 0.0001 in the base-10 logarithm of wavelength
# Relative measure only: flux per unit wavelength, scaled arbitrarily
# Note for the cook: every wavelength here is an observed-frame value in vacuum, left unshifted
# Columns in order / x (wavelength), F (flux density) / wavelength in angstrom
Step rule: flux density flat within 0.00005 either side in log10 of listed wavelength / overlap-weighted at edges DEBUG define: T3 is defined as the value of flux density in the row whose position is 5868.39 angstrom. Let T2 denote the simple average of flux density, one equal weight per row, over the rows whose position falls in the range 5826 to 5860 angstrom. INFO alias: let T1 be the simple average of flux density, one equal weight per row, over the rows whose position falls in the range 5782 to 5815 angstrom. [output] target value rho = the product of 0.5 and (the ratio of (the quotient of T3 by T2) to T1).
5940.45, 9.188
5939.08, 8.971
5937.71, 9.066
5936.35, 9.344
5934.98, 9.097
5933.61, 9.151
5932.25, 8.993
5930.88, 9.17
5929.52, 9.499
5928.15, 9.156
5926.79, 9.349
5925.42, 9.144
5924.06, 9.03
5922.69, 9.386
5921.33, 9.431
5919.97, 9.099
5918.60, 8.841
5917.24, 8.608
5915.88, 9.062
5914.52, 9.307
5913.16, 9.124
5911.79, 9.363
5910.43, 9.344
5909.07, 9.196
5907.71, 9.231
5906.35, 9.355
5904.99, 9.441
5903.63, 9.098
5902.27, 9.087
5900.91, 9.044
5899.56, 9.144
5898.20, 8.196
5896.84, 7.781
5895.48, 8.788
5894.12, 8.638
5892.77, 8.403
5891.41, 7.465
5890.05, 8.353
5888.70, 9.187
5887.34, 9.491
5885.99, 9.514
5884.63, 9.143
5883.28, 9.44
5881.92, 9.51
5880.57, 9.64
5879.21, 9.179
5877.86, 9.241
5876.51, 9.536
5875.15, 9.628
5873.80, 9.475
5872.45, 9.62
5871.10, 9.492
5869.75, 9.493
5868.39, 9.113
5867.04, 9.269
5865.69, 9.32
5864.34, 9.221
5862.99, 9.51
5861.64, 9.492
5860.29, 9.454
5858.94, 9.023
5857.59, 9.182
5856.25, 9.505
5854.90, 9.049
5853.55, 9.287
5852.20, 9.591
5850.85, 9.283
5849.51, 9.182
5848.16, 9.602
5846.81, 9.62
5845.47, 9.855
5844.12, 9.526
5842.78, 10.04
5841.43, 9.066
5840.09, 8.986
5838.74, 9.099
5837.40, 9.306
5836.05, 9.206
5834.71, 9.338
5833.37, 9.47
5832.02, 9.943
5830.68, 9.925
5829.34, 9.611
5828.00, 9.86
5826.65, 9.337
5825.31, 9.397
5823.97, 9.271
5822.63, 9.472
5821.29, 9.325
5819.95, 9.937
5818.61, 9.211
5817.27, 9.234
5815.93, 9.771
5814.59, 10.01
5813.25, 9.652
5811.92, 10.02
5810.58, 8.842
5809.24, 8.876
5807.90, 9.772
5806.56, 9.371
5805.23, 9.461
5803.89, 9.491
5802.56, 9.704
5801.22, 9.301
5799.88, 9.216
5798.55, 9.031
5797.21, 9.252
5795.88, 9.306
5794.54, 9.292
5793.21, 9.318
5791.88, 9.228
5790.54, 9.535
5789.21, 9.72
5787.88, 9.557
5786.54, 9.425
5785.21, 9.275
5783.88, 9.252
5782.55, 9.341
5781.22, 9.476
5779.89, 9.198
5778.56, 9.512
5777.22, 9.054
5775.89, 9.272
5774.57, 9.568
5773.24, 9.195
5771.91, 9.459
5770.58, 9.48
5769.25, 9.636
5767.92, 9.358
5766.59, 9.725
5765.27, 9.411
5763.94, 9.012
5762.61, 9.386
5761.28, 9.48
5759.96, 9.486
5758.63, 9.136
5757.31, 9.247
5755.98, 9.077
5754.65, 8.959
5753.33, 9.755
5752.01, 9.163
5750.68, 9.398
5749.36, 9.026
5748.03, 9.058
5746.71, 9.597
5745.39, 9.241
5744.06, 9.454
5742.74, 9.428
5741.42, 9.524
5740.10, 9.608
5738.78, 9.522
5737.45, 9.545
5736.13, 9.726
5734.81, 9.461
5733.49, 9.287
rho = 0.051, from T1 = 9.41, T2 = 9.4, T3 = 9.113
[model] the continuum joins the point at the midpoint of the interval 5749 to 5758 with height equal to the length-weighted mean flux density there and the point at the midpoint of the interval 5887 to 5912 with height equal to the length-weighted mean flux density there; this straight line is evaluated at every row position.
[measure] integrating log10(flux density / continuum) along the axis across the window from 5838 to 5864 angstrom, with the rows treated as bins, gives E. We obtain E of 0.49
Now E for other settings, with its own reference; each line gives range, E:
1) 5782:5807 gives 0.28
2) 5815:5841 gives 0.50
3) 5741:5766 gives 0.07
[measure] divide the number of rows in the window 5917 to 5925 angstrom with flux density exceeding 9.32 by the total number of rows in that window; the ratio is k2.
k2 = 0.33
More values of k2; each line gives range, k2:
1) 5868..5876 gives 0.83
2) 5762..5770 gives 0.83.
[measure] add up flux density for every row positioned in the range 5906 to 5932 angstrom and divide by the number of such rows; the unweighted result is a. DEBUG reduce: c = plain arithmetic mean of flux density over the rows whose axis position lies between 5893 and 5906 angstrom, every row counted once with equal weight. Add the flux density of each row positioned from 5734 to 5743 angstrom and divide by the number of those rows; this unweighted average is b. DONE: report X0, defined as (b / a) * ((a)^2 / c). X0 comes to 9.97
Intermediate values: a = 9.19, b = 9.54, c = 8.8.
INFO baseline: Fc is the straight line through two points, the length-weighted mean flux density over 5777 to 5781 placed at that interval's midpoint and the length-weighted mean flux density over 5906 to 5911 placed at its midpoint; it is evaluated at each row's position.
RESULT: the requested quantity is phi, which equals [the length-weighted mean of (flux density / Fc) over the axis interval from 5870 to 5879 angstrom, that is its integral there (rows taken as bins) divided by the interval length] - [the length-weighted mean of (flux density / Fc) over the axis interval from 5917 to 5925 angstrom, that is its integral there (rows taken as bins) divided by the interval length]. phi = 0.04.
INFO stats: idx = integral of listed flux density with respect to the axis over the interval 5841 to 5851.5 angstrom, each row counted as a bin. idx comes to 100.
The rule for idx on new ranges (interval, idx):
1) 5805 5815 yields 95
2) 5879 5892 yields 118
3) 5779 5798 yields 178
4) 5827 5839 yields 114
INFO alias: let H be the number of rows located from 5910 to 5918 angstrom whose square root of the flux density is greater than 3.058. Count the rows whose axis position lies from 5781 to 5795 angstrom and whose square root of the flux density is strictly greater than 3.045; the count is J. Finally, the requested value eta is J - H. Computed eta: 8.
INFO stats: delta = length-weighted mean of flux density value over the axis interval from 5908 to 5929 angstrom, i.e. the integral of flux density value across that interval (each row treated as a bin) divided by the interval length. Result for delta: 9.16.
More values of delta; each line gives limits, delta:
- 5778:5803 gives 9.36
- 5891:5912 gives 8.86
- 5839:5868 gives 9.38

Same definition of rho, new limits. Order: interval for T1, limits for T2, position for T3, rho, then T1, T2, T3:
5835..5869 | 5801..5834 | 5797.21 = 0.052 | 9.35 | 9.5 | 9.252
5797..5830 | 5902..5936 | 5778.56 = 0.055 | 9.46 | 9.2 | 9.512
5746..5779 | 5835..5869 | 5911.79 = 0.054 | 9.34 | 9.4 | 9.363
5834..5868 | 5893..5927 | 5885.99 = 0.056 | 9.36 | 9.0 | 9.514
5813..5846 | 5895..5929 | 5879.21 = 0.053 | 9.51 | 9.1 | 9.179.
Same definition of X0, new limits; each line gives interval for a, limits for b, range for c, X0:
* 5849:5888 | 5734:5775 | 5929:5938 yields 9.58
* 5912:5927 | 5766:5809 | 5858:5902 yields 9.41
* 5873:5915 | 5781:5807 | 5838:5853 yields 9.01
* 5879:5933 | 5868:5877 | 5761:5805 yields 9.15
